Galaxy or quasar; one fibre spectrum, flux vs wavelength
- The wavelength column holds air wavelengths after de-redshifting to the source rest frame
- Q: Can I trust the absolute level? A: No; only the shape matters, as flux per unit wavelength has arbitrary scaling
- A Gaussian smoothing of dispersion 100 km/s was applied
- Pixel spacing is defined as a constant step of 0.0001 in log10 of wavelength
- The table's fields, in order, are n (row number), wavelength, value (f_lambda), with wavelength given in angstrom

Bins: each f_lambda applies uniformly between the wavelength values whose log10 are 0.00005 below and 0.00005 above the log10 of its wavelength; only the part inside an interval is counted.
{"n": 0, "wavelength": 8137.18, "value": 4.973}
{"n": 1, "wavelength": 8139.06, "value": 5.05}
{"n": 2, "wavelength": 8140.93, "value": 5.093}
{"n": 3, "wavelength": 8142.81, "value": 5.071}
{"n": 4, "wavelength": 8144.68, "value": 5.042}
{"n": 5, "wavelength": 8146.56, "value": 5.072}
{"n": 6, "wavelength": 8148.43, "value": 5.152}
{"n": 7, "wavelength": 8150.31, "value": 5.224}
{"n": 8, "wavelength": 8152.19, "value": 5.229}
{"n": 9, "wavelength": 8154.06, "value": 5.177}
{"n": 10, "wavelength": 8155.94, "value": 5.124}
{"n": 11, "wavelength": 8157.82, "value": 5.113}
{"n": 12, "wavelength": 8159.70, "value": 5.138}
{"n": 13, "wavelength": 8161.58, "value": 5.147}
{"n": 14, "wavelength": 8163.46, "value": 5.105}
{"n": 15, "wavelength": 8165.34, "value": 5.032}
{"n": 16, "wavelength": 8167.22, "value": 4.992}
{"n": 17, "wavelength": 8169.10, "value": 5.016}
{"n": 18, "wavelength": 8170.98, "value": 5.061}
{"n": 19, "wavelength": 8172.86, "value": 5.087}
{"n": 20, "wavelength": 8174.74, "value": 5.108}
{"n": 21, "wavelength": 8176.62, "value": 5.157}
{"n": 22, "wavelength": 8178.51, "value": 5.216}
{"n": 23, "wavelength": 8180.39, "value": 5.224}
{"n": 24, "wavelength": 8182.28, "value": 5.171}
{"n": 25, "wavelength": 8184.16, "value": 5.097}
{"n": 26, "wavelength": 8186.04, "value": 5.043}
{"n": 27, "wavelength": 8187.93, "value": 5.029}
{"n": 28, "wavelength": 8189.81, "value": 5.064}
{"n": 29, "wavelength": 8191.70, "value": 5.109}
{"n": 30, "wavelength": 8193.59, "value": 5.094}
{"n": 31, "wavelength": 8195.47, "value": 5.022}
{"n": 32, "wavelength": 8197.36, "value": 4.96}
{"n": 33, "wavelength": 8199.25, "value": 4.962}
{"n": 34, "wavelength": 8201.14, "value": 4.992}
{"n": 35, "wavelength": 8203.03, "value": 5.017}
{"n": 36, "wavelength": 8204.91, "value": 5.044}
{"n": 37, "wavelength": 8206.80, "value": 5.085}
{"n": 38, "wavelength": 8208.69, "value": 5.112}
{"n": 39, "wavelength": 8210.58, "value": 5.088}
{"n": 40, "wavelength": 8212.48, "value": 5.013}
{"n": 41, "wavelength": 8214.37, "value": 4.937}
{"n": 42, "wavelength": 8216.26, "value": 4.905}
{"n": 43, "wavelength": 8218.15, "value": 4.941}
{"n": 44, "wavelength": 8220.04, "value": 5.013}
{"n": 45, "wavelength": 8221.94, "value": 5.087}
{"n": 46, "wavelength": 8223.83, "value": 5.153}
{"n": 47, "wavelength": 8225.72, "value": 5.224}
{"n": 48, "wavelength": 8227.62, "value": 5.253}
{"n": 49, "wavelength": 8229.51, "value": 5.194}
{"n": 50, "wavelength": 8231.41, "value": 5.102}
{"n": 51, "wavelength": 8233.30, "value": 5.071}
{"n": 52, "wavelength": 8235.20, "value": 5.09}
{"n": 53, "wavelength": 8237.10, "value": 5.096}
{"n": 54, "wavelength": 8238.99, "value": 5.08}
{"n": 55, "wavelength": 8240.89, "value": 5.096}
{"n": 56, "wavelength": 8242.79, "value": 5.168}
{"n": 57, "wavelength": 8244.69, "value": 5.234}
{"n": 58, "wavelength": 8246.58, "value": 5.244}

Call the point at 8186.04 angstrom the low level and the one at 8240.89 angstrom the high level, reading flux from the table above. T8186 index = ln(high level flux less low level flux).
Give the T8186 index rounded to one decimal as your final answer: -2.9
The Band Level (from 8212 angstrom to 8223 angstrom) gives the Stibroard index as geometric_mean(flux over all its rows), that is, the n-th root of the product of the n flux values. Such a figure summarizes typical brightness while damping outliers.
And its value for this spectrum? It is 4.98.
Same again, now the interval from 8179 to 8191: 5.10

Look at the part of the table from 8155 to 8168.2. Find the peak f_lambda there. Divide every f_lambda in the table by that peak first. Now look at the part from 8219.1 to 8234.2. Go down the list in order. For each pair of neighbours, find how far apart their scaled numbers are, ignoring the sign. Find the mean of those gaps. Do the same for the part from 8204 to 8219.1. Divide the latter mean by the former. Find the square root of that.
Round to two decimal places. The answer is 0.86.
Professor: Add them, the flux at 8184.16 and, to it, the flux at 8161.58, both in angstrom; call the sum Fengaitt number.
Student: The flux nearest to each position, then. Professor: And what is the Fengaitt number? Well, 10.2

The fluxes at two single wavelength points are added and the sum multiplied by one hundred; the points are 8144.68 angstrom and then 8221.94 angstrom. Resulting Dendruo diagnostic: 1013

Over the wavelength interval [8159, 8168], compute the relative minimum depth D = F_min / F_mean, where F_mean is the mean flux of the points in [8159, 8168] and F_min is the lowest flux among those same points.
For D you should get 0.982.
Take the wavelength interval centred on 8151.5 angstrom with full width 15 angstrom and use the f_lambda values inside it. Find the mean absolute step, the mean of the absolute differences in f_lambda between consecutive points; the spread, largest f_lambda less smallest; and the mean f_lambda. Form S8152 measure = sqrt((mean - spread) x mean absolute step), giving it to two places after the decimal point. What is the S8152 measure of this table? 0.46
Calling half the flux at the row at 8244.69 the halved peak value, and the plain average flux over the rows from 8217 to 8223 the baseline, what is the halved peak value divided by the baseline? 0.522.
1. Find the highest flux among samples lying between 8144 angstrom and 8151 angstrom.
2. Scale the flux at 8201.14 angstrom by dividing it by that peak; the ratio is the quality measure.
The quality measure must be 0.96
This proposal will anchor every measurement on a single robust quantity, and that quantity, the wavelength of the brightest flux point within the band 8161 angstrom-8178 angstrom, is 8176.62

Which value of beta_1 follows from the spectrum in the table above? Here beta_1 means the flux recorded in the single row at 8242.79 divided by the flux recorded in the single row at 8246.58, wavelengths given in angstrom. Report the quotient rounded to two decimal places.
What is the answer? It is 0.99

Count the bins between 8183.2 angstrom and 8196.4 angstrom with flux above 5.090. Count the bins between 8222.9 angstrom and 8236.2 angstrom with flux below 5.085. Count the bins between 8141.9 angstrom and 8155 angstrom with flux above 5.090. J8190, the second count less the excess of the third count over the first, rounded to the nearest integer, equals 0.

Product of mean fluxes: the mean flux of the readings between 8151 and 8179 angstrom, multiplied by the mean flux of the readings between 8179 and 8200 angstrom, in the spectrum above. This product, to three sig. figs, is 25.9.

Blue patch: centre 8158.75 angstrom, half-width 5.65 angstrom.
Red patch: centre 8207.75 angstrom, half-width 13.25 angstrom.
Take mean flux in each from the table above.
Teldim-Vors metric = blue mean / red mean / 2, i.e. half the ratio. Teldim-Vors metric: 0.513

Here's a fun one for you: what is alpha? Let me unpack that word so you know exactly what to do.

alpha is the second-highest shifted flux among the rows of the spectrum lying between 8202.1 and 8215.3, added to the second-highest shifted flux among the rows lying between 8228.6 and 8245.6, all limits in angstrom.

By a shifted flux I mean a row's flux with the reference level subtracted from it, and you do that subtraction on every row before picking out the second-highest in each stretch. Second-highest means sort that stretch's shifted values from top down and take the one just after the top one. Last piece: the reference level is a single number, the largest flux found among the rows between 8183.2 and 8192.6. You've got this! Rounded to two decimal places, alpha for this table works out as 0.06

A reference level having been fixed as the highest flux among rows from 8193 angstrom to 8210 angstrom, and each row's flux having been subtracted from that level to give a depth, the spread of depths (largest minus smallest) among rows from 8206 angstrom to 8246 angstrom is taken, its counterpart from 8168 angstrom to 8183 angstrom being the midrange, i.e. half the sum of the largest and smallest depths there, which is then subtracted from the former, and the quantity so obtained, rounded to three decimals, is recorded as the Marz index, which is 0.356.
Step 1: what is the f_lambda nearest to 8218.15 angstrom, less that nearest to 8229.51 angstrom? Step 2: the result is -0.25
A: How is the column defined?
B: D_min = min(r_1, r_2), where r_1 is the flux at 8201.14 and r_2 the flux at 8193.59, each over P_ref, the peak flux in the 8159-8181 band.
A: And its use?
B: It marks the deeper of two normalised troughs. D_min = 0.956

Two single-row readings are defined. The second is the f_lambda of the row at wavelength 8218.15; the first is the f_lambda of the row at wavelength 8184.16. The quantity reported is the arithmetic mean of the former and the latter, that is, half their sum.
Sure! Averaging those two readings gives 5.02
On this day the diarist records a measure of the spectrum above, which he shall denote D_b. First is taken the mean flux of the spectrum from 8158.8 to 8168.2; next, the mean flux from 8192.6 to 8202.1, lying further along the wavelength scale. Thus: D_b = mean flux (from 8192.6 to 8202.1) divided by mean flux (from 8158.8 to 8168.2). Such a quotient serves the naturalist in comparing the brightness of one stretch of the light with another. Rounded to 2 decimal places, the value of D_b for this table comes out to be 0.98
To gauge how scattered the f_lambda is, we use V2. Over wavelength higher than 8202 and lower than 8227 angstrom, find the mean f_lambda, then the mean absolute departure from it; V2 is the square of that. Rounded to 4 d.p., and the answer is 0.0051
